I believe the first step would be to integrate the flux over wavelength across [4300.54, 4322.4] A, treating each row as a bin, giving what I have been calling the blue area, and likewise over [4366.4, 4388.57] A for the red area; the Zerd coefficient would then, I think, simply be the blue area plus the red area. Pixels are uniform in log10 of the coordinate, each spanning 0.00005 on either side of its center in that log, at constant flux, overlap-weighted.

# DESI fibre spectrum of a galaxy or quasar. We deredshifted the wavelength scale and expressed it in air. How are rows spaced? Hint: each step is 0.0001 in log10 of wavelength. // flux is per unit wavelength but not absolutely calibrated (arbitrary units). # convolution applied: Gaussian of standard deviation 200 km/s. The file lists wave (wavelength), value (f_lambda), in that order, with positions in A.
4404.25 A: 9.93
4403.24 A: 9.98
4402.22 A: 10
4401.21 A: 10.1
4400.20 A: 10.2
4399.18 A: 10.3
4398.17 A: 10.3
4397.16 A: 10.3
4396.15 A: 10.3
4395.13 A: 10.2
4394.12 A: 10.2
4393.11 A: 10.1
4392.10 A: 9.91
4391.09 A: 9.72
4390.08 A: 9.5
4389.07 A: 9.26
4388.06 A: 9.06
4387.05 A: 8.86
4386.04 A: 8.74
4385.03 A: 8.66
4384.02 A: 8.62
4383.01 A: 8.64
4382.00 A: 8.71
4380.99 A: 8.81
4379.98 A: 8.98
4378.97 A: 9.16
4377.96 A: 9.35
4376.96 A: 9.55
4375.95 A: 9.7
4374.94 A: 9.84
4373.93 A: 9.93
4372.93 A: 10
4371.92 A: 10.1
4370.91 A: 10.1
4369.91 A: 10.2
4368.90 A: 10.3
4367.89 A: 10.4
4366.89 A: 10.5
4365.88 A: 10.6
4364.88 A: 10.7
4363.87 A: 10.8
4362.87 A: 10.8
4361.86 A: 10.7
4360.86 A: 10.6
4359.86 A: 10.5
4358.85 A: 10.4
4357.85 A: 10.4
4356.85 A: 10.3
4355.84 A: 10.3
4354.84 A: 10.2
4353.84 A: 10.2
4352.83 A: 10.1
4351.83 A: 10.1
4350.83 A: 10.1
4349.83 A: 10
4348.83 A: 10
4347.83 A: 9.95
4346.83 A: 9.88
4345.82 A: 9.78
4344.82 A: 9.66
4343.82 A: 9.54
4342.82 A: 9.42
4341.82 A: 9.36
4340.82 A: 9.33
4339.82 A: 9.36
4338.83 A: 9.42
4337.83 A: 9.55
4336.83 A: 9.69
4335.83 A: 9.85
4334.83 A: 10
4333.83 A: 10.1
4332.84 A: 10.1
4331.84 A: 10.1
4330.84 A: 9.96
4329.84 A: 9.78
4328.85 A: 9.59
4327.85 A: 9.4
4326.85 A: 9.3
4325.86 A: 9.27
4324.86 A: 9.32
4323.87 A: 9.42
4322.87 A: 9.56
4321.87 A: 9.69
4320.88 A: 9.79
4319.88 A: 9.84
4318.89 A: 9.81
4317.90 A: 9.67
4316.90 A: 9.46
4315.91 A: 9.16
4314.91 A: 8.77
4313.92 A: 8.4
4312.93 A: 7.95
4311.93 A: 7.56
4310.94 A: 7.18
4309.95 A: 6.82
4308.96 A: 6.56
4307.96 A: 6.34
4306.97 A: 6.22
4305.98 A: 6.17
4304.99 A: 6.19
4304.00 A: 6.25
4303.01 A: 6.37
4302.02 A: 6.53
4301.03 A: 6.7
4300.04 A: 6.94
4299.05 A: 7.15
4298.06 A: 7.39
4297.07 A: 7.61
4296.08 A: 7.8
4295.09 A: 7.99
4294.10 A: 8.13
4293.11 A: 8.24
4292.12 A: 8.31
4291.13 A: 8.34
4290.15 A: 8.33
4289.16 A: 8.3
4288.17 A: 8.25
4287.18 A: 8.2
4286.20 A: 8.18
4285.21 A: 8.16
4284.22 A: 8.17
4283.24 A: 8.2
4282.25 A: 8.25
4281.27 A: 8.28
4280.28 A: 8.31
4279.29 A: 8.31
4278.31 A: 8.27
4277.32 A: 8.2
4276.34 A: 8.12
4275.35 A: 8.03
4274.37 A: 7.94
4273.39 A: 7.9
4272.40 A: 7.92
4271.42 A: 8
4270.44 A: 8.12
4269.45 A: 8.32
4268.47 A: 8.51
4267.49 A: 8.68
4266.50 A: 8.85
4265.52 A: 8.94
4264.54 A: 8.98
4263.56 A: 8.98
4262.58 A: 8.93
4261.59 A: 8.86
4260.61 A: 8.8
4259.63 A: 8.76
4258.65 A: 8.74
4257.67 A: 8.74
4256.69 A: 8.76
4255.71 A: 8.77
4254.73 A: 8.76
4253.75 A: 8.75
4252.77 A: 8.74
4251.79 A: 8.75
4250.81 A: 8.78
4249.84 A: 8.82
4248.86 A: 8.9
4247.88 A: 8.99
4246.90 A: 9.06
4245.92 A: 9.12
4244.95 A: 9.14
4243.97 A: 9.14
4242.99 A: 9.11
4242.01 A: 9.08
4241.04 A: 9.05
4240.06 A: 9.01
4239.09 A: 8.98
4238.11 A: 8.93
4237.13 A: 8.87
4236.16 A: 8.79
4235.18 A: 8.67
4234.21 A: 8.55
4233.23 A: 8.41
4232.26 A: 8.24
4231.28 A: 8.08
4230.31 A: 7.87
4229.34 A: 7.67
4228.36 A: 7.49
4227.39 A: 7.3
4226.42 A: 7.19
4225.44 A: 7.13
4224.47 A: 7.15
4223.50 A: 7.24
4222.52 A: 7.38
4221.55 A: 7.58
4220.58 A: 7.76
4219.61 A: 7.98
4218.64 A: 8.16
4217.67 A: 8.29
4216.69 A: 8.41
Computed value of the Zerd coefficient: 380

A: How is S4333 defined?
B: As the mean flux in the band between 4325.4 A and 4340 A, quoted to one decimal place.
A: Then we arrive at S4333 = 9.7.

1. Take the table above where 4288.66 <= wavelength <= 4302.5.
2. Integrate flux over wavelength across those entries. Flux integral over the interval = 107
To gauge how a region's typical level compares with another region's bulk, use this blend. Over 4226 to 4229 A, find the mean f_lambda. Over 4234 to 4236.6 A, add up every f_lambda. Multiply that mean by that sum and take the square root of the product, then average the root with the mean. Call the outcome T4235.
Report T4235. 10.6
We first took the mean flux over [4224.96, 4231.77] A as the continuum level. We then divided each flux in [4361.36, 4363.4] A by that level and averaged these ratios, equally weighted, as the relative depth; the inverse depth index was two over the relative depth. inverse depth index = 1.40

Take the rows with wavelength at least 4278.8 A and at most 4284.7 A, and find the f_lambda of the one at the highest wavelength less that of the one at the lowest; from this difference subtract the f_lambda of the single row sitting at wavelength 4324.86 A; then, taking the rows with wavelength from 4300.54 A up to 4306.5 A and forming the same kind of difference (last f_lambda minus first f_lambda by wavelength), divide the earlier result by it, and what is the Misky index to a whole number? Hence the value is 18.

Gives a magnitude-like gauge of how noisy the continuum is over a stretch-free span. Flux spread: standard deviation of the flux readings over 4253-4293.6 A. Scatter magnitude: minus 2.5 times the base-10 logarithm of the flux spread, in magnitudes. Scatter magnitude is 1.2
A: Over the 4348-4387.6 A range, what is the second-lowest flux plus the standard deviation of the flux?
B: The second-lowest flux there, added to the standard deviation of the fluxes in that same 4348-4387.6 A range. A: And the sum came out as 9.3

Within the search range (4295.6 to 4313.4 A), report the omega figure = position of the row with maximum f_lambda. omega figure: 4312.93 A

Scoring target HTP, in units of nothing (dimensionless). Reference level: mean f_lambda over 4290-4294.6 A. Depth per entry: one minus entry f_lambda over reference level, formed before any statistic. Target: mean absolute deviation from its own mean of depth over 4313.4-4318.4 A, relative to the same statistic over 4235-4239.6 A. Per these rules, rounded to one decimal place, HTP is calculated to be 4.3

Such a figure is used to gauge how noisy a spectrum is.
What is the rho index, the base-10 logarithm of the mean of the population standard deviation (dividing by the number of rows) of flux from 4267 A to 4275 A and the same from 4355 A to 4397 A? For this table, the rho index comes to -0.32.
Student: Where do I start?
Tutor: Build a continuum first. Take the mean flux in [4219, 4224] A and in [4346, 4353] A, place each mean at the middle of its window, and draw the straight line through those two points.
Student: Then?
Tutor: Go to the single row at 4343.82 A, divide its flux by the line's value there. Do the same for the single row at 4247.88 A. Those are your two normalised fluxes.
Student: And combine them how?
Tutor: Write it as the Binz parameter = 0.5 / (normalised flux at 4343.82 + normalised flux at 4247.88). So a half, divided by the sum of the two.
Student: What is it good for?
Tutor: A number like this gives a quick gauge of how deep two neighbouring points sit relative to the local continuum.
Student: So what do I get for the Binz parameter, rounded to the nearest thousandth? 0.241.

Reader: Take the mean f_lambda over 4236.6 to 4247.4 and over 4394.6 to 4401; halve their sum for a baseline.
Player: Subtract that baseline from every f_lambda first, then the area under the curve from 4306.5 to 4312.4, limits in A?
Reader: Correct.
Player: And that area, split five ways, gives -3.4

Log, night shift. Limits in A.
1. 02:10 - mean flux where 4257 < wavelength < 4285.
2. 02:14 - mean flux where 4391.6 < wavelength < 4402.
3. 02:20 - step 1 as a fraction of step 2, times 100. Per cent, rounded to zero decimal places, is 83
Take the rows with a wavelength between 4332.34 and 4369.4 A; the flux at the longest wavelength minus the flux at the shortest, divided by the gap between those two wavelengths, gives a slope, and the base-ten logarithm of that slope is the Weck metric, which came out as -2.3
